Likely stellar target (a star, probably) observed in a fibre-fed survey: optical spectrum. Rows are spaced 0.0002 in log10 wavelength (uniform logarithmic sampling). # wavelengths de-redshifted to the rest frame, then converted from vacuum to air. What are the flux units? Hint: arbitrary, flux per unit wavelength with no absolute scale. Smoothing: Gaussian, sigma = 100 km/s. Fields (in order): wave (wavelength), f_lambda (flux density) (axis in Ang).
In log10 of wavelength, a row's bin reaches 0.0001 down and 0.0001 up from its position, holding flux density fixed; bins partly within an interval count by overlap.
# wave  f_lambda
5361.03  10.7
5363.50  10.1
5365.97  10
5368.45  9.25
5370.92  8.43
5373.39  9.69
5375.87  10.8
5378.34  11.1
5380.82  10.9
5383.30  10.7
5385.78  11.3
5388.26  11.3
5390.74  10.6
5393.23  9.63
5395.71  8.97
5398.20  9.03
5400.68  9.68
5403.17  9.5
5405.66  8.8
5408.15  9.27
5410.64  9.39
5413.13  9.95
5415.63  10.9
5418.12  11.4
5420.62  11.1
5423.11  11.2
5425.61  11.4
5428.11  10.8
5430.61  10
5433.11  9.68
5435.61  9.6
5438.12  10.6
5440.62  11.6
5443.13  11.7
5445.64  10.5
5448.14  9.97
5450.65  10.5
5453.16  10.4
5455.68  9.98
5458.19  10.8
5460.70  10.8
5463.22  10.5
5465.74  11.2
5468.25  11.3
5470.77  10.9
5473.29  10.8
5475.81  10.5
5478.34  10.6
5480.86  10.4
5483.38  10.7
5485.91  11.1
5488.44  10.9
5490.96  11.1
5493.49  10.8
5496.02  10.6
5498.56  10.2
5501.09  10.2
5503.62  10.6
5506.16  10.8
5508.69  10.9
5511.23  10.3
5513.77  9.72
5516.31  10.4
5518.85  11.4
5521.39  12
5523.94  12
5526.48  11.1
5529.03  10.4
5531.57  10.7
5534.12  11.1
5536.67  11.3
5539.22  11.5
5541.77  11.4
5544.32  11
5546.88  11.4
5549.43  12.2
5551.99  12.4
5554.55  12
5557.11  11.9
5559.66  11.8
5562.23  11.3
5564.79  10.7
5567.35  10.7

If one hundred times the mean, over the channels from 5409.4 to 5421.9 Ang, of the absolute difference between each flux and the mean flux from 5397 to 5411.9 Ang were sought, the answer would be 127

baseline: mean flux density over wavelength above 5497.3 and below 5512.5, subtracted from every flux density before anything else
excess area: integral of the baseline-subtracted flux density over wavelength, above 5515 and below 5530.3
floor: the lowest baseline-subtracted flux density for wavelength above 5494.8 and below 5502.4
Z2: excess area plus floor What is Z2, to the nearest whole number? 11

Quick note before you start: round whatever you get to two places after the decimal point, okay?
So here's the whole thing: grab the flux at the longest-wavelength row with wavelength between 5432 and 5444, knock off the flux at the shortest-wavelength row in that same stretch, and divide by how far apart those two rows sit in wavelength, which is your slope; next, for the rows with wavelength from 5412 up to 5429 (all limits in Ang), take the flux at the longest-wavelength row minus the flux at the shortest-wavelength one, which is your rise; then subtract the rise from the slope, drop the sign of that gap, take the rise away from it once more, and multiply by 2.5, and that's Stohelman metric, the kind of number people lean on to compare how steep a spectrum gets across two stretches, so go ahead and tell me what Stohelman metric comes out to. -0.50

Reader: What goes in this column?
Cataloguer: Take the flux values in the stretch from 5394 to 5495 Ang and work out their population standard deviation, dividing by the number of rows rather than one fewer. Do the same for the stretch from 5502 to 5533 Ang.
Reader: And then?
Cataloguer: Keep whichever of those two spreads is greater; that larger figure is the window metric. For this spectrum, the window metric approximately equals 0.75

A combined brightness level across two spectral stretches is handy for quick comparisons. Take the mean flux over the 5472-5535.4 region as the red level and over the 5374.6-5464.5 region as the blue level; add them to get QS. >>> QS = 21.2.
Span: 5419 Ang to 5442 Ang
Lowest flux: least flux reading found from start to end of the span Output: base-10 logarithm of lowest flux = 0.98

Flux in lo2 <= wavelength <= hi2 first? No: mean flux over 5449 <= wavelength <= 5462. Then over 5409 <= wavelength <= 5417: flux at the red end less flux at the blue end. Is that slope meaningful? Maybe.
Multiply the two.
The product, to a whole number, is 16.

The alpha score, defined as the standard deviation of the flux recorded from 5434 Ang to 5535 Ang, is 0.54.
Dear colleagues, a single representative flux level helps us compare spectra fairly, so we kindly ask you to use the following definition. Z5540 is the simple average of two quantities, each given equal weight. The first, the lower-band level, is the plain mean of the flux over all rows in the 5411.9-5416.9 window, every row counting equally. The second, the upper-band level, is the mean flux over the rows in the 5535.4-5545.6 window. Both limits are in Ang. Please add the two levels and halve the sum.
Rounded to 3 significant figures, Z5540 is 10.9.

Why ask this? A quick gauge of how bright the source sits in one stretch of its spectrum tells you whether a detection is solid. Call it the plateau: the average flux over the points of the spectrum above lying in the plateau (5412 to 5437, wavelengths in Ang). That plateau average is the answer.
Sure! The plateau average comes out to 10.6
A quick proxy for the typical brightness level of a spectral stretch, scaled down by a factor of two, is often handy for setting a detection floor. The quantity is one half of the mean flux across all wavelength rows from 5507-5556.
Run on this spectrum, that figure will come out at 5.61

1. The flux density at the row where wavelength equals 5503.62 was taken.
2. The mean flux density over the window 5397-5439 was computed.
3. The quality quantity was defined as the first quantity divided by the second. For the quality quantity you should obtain 1.05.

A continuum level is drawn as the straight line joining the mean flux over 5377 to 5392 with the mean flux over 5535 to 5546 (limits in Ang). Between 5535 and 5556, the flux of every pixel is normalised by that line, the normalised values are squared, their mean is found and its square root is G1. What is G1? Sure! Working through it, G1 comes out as 1.03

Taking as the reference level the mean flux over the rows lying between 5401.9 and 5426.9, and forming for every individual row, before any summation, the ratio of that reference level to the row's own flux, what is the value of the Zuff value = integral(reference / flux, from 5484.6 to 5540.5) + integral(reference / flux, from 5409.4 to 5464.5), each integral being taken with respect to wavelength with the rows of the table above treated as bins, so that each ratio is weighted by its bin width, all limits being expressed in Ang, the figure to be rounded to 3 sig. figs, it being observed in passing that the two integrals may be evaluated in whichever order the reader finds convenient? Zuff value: 107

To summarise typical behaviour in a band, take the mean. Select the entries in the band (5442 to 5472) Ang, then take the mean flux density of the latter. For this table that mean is 10.71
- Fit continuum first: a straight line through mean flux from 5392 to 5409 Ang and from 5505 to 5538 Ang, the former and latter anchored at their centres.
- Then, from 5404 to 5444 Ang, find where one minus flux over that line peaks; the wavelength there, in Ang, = 5405.66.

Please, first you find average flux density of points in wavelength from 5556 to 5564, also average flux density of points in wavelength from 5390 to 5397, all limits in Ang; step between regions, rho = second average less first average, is -1.9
